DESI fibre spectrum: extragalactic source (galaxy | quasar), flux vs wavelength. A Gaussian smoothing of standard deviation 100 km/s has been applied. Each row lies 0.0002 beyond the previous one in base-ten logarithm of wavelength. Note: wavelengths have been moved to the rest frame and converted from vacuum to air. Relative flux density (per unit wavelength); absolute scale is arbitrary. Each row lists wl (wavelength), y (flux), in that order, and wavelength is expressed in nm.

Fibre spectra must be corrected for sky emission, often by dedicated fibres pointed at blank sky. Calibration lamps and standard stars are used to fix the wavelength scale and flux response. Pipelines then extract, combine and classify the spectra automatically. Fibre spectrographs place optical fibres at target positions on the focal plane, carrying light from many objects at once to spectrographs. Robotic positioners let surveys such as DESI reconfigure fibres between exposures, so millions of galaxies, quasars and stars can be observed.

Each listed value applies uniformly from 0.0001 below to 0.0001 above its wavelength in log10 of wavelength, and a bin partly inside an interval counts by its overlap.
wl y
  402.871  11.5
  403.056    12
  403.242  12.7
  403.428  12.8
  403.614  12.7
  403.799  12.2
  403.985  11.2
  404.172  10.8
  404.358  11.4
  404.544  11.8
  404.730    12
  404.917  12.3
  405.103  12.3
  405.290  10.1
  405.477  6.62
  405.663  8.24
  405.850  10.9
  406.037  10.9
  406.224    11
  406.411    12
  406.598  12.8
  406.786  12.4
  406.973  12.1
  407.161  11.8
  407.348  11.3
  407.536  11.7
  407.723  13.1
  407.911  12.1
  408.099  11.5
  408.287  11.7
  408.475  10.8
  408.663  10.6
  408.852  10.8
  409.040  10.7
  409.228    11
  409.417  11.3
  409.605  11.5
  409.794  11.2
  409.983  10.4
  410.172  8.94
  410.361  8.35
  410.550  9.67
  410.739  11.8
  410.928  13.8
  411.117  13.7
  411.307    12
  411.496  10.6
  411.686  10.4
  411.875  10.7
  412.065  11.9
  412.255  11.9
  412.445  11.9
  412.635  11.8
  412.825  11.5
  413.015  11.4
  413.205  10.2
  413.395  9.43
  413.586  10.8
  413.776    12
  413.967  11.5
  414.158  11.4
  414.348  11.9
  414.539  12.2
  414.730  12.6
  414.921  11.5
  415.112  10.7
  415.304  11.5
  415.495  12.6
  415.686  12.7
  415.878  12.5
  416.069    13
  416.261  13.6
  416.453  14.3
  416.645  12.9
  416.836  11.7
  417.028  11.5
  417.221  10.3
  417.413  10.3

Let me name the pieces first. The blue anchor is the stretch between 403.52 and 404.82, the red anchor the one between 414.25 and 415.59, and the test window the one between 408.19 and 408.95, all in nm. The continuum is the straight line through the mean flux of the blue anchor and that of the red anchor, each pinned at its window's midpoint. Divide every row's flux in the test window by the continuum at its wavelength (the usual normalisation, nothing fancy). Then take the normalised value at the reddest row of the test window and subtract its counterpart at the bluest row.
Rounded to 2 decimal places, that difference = -0.08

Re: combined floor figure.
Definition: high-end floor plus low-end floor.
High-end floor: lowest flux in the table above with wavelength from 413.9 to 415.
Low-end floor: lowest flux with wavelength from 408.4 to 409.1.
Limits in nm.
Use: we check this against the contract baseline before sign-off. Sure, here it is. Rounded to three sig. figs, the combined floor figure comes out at 22.0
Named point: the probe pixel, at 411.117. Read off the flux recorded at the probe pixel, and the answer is 13.7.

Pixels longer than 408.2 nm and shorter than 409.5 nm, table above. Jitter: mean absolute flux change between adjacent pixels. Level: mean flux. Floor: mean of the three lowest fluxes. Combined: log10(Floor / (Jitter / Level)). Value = 2.55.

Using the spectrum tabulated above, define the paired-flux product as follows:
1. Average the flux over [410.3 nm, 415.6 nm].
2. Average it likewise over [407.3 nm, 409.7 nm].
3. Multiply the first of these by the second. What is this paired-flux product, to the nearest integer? 130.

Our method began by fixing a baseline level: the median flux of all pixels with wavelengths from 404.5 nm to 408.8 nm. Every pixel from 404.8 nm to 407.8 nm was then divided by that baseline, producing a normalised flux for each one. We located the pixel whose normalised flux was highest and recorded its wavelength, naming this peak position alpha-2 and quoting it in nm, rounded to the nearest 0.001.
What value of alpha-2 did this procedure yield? 407.723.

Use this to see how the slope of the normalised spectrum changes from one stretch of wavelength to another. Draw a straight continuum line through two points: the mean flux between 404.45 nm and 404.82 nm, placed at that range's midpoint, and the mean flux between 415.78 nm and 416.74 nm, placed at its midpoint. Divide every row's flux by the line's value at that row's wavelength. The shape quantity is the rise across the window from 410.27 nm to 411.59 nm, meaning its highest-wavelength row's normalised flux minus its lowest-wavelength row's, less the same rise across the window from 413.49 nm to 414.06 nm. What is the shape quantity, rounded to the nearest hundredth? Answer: 0.12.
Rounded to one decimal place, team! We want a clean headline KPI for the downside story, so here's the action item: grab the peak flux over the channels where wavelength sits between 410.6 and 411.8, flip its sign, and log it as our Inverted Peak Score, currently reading -13.8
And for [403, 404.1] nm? -12.8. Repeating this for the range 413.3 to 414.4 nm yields -12.0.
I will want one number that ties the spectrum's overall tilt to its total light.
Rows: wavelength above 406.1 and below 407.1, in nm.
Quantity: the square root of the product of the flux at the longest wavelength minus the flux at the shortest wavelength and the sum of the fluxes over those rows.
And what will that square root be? 8.1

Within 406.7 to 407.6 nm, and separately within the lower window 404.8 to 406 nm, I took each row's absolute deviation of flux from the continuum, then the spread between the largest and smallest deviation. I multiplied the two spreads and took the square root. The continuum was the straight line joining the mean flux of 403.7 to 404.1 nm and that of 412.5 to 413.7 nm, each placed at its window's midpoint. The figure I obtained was 1.95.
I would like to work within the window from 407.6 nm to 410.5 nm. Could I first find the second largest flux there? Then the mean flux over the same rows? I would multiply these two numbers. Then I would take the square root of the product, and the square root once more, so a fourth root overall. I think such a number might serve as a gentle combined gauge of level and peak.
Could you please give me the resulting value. 3.39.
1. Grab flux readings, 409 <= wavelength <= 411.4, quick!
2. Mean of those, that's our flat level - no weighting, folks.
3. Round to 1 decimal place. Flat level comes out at 11.1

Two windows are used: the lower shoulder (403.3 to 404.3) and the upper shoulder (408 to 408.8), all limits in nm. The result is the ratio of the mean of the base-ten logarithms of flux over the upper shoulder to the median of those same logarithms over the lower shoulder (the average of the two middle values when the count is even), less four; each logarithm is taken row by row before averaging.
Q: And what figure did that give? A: -3.04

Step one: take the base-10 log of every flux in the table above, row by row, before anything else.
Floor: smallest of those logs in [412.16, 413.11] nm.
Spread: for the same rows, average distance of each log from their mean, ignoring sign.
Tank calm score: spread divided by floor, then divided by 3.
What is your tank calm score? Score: 0.002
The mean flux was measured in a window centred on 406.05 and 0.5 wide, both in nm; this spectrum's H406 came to 10.9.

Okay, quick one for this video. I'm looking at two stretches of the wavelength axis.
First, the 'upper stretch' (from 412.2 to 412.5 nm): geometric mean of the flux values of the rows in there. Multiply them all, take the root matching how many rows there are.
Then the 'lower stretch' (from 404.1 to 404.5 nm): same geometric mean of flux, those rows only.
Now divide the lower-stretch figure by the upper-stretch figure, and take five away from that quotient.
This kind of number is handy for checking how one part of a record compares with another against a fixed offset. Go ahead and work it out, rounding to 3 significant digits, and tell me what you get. -4.07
